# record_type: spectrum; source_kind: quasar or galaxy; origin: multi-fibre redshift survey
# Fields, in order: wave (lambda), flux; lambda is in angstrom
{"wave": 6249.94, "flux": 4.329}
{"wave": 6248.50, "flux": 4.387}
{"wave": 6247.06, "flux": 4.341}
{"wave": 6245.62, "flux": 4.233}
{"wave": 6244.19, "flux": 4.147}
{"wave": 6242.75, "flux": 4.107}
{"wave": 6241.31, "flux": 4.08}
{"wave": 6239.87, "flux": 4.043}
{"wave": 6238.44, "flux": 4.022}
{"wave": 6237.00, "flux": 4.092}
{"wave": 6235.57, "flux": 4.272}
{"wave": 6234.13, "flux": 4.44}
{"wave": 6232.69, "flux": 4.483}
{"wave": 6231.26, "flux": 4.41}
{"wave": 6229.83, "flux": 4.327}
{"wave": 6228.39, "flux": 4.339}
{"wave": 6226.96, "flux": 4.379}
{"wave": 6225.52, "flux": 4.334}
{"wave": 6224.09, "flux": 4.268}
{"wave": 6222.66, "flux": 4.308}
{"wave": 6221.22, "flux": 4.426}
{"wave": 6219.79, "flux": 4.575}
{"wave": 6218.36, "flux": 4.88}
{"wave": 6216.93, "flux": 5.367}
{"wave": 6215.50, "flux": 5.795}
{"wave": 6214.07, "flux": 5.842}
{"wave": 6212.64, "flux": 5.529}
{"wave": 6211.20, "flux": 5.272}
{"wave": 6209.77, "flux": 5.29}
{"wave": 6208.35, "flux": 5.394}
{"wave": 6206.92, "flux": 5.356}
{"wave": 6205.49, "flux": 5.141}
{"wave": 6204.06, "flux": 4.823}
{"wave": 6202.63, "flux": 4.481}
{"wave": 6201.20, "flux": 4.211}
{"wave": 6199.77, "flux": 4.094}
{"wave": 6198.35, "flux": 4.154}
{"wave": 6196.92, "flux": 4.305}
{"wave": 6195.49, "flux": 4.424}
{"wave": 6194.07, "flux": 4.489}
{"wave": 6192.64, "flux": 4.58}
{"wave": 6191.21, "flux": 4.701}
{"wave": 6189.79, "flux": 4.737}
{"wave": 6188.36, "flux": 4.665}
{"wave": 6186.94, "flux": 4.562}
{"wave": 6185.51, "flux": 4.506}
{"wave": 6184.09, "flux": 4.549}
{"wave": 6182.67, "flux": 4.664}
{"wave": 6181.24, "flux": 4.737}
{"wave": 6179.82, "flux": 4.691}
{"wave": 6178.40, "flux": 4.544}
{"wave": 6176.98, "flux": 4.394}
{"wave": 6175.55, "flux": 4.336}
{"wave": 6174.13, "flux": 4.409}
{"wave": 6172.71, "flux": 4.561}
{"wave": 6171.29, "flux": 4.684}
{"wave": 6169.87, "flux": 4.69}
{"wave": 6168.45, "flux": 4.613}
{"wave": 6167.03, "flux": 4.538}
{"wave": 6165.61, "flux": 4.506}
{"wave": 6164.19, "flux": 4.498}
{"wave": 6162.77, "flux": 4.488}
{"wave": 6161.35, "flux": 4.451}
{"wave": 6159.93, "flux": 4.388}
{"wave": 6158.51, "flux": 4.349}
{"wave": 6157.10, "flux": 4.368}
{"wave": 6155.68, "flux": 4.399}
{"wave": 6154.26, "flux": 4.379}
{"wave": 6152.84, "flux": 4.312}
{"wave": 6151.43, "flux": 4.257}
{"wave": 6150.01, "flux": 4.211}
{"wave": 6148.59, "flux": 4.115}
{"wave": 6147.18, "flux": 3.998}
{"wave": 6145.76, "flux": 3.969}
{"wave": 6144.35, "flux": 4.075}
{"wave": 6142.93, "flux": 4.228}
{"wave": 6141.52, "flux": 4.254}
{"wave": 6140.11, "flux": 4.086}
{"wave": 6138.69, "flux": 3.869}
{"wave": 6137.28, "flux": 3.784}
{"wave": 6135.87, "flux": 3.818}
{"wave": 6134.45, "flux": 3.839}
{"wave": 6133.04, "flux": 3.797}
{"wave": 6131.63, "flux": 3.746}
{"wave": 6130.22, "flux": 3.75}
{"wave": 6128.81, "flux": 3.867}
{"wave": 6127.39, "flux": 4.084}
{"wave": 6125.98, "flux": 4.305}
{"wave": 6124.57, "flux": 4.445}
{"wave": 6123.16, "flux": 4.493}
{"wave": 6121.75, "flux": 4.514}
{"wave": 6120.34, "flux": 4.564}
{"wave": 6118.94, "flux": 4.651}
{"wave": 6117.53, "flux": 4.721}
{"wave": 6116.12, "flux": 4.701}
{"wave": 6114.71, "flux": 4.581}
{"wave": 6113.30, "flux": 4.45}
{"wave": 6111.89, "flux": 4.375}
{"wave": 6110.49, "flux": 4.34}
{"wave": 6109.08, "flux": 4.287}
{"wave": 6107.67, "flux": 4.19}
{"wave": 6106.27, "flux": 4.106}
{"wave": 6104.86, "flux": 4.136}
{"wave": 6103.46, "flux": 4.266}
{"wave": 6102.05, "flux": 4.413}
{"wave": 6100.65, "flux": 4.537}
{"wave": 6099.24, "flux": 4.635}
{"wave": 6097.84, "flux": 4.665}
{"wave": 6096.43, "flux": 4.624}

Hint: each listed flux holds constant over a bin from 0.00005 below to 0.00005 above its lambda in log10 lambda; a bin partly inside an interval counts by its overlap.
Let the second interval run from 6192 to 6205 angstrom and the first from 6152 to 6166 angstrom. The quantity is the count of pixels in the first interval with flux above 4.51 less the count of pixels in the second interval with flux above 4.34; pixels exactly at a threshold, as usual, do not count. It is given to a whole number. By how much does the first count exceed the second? -5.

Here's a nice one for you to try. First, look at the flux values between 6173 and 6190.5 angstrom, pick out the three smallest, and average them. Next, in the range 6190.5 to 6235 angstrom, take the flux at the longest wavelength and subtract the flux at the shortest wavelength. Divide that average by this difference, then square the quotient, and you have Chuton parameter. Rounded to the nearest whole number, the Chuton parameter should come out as 282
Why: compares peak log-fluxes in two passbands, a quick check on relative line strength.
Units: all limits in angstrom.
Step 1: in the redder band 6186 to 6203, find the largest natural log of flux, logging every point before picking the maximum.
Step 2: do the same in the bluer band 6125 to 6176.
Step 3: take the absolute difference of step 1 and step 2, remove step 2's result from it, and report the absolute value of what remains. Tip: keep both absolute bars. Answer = 1.54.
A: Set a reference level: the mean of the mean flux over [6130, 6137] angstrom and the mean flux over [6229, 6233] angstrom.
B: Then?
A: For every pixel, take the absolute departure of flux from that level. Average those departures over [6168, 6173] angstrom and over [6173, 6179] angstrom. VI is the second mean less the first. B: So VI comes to -0.2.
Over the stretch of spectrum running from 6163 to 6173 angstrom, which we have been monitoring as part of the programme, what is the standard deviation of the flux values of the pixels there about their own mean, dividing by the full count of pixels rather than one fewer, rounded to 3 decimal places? 0.074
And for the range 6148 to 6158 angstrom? 0.096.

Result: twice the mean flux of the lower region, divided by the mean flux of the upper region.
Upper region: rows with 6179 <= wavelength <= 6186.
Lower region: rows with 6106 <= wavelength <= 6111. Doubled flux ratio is 1.83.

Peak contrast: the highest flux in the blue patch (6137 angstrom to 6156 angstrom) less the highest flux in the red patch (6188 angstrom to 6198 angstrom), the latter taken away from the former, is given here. -0.34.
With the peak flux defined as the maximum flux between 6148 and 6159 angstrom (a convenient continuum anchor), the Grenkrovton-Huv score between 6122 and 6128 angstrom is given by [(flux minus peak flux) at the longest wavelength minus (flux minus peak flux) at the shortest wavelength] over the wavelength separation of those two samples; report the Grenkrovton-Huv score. -0.10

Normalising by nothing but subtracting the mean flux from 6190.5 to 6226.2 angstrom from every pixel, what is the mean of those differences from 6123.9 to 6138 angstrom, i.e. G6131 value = -0.86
